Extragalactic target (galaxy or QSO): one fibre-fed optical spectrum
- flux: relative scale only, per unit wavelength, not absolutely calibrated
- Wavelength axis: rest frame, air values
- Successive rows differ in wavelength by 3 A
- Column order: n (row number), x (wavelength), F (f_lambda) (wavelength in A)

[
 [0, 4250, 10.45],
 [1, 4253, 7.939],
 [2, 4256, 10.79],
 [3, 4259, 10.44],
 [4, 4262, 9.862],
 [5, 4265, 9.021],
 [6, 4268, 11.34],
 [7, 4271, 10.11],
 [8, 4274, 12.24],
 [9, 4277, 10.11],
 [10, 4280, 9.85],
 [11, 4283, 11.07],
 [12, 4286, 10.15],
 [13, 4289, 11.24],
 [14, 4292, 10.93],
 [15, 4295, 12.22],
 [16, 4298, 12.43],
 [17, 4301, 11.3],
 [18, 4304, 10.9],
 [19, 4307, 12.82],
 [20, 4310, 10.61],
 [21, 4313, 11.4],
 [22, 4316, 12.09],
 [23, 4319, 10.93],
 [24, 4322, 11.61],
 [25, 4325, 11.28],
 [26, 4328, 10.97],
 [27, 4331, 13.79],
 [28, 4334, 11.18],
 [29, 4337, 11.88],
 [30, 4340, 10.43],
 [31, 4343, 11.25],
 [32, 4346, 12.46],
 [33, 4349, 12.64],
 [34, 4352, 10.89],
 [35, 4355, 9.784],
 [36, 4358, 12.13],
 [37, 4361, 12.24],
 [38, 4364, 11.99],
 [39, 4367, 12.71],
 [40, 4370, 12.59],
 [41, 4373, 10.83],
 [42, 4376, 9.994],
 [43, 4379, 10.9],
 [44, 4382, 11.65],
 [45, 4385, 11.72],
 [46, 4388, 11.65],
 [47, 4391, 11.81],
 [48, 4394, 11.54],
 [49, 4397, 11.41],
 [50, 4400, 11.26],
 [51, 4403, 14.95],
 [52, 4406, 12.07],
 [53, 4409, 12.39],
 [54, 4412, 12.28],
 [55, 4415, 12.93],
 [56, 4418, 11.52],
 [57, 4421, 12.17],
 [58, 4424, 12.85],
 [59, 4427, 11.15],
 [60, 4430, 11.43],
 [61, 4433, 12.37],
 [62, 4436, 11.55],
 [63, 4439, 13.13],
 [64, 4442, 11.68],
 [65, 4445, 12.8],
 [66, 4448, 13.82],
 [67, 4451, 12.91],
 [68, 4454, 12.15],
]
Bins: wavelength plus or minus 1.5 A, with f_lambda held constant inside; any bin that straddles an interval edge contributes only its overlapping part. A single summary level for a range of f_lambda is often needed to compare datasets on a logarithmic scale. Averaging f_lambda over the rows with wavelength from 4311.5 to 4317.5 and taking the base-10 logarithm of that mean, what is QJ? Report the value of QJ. 1.07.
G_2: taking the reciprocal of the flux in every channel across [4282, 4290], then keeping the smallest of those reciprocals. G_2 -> 0.089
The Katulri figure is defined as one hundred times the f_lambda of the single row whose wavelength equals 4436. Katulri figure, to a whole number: 1155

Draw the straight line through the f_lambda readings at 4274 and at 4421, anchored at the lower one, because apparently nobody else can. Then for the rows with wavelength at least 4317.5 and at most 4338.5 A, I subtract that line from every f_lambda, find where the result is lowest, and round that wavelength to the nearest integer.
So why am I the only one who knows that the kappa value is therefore 4319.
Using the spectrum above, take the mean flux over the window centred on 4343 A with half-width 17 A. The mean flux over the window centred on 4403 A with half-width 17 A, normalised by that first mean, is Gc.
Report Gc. 1.05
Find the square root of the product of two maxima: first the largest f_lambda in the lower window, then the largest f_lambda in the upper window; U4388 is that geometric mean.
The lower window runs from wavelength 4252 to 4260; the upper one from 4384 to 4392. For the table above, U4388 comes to 11.29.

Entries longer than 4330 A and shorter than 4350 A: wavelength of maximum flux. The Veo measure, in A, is 4331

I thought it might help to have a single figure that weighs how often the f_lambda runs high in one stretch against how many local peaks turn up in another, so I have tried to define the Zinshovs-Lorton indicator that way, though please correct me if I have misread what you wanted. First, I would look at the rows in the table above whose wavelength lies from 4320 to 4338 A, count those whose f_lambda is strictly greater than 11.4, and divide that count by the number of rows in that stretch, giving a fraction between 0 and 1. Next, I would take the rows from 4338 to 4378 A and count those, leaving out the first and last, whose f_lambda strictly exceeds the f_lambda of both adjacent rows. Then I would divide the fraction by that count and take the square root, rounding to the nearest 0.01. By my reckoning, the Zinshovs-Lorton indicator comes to 0.41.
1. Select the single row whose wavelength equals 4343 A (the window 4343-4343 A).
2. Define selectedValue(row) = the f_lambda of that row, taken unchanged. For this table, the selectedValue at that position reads 11.25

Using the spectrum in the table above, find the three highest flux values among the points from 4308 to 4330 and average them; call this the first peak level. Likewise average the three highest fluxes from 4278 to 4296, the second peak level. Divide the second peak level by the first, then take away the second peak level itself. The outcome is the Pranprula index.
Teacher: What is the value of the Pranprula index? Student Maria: -10.5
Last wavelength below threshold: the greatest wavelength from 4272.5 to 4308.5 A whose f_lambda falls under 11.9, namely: 4304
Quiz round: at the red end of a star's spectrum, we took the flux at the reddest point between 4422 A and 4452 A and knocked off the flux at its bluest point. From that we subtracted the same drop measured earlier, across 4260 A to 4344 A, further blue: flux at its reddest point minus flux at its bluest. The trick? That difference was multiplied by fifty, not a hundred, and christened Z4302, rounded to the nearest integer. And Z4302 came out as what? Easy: -66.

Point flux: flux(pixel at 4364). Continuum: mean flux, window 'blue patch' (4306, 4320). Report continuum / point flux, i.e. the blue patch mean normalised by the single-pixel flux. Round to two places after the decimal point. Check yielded 0.96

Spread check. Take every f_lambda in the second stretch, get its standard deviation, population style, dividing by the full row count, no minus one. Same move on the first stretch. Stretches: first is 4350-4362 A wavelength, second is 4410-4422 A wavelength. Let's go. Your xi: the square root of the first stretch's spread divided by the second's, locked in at 1.42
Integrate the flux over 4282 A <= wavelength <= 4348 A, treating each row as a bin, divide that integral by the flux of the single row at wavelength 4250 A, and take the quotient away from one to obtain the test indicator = -72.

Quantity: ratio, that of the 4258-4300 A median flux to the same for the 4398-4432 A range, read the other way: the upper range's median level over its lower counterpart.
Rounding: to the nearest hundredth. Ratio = 1.14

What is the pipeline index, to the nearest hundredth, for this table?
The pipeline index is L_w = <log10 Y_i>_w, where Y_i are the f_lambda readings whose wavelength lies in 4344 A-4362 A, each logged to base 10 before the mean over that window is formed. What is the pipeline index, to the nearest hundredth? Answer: 1.07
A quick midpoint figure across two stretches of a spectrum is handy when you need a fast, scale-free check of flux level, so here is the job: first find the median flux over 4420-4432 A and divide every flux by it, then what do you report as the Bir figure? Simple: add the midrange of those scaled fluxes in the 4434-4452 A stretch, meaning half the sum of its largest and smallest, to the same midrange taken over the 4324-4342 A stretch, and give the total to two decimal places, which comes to 2.10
